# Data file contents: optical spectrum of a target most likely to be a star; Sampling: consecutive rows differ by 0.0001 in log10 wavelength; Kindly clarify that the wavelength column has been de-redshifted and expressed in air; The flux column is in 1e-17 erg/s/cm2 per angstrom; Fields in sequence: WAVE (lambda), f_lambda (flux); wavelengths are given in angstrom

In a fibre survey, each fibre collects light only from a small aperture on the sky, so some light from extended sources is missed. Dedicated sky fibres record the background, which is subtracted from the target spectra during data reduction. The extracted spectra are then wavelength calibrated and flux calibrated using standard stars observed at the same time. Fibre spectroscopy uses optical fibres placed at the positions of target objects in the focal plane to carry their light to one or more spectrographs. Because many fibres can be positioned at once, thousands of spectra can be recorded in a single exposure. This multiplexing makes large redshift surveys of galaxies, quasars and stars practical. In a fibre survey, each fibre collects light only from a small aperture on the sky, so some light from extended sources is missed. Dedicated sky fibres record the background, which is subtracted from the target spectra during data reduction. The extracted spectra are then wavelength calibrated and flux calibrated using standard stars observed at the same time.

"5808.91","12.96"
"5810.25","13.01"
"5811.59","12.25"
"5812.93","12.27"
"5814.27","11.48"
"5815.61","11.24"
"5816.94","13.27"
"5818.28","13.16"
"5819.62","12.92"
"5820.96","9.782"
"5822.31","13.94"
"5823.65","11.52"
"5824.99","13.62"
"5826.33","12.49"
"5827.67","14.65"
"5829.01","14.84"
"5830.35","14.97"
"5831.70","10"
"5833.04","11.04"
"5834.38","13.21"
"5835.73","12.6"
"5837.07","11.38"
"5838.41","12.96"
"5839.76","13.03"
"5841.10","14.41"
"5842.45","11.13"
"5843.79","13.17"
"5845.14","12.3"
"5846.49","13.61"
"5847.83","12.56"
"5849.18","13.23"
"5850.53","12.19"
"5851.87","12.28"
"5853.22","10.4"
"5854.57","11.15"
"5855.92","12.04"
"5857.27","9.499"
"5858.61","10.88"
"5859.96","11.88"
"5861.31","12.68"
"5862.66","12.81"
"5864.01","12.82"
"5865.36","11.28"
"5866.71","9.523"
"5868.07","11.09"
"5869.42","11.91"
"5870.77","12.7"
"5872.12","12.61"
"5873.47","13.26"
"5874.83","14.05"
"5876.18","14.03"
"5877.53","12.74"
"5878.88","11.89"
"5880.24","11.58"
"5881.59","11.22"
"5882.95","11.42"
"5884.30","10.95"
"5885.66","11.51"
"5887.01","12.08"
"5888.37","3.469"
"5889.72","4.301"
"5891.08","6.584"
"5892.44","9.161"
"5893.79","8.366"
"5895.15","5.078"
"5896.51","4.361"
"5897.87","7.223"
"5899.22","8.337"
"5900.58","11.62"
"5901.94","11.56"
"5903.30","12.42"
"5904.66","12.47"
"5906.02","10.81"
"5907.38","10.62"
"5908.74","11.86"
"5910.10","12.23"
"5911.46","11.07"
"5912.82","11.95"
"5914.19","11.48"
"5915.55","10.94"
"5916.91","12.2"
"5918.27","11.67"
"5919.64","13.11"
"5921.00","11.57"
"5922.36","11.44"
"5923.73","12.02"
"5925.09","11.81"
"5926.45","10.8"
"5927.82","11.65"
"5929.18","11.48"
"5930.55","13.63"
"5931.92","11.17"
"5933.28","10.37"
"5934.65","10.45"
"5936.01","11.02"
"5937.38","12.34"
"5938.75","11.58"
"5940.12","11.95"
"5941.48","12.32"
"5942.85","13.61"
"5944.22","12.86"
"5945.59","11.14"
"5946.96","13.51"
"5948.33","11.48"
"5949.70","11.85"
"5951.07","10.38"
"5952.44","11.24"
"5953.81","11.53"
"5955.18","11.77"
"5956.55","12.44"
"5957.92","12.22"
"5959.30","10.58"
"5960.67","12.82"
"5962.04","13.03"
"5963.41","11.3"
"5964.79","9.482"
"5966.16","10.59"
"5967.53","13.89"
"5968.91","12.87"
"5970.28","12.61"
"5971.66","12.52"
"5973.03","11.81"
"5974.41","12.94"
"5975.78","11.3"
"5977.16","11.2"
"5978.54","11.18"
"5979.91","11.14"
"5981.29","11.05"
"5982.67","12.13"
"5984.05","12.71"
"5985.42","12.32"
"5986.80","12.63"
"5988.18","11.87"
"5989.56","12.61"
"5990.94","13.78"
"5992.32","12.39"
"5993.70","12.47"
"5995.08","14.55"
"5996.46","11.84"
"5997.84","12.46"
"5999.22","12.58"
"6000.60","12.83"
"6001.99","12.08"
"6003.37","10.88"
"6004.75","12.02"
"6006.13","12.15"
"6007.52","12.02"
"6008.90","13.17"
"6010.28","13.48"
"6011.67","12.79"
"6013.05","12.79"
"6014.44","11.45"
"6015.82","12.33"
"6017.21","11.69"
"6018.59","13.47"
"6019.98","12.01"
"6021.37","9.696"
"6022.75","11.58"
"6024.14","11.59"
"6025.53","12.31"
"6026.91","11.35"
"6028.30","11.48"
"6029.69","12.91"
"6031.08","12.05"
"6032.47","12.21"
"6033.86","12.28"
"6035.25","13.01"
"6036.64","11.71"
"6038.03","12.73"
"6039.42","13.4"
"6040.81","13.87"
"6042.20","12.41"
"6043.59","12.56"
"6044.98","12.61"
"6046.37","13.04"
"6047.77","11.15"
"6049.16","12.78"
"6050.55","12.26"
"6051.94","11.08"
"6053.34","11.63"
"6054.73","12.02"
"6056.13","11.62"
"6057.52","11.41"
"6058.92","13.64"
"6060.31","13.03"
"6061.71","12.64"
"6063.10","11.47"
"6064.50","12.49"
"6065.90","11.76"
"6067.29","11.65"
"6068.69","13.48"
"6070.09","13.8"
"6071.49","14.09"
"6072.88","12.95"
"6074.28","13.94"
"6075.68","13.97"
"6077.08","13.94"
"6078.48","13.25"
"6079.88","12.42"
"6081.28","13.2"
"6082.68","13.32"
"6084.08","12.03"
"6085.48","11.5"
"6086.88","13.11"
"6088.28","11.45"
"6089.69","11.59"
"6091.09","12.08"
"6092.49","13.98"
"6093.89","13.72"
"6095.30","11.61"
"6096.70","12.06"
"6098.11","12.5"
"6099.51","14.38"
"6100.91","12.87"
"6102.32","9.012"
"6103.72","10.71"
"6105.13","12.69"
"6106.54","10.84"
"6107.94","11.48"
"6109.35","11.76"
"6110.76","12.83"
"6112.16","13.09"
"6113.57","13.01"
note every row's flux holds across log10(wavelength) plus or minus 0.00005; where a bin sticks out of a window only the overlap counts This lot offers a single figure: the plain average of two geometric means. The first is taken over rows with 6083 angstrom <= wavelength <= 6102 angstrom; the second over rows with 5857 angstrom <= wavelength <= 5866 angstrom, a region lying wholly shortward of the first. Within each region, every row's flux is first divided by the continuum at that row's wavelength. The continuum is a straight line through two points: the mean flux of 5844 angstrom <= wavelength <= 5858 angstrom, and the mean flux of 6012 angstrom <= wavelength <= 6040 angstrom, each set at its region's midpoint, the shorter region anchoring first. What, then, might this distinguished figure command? 1.00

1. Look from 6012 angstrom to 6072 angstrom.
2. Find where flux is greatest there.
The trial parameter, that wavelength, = 6071.49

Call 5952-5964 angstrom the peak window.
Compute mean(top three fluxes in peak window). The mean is 12.8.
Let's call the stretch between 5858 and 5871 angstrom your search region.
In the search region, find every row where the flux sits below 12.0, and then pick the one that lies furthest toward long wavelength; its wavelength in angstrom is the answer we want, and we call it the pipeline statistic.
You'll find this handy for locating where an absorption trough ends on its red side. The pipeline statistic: 5869.42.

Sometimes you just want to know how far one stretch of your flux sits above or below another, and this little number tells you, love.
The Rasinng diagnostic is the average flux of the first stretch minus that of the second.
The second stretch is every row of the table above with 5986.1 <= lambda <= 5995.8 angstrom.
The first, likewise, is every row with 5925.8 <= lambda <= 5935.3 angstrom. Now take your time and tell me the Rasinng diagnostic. -1.5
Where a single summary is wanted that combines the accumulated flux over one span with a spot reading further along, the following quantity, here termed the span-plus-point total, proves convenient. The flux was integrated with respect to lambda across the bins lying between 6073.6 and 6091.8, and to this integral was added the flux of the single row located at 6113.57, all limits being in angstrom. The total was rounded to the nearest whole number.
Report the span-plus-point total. 245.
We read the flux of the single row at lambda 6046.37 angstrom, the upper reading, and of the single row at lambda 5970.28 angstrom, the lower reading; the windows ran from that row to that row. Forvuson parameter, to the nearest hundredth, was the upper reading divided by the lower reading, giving 1.03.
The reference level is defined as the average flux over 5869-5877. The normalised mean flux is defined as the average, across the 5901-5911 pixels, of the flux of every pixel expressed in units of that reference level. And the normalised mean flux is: 0.89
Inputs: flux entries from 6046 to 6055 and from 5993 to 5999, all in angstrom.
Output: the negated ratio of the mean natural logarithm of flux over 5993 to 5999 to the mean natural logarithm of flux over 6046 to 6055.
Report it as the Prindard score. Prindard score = -1.03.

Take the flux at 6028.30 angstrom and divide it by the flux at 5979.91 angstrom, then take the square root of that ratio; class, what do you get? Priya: 1.02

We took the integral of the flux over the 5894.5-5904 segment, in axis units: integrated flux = 82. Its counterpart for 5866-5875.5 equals 115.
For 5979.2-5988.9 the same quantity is 116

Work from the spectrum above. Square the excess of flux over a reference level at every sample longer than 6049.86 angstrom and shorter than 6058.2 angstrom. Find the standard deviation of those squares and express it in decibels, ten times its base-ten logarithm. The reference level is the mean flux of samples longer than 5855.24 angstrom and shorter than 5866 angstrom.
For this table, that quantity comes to -8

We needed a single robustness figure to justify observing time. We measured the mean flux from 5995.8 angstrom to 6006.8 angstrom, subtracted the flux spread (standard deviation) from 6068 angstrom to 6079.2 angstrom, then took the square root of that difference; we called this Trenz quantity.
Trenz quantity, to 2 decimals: 3.42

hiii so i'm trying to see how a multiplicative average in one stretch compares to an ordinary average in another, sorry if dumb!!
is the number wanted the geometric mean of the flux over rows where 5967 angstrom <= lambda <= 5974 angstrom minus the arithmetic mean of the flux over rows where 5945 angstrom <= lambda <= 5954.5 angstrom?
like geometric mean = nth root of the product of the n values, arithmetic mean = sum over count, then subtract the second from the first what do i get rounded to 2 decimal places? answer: 1.13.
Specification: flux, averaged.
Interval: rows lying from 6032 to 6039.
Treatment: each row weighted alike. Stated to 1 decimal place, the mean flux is 12.4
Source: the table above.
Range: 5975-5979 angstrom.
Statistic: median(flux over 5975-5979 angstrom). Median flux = 11.2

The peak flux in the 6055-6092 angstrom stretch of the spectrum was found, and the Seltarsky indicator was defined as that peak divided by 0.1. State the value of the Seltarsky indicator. 141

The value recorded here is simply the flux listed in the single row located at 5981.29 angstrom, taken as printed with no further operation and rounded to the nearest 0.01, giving 11.05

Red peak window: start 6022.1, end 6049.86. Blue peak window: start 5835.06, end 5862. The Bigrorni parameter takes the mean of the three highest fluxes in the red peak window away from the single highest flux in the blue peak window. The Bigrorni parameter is 1.0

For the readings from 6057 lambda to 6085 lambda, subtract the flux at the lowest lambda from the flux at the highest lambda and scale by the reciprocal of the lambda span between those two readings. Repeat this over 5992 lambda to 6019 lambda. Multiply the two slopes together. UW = 0.0010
